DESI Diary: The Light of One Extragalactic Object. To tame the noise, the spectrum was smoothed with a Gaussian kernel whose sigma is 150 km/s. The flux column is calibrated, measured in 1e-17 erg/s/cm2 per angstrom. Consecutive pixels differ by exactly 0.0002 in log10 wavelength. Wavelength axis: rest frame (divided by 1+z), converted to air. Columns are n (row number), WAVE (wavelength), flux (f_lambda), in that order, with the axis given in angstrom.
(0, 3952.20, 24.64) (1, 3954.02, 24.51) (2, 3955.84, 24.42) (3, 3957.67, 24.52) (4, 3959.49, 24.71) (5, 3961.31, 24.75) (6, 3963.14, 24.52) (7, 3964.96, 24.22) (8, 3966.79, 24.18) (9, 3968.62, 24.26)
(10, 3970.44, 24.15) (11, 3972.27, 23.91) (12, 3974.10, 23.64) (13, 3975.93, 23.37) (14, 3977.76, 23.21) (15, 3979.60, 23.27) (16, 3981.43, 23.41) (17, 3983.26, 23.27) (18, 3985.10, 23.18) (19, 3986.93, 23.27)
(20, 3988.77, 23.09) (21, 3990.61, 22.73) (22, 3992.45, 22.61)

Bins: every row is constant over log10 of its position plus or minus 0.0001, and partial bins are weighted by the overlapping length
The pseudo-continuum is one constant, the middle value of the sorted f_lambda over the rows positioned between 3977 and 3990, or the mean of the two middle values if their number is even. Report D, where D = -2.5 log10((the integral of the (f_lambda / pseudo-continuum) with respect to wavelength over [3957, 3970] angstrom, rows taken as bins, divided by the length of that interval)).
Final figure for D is -0.05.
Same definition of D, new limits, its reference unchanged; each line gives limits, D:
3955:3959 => -0.05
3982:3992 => 0.01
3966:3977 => -0.03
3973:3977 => -0.01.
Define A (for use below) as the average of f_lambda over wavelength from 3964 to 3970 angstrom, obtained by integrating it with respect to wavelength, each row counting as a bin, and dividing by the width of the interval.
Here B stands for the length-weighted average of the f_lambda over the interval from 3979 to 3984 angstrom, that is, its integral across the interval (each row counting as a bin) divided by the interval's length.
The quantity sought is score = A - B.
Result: 0.9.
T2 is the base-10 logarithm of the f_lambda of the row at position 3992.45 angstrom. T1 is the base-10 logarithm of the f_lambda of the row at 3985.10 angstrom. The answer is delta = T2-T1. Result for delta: -0.011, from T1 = 1.365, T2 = 1.35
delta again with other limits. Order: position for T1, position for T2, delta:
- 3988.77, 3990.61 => -0.007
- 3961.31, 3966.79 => -0.010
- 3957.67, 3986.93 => -0.023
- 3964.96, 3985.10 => -0.019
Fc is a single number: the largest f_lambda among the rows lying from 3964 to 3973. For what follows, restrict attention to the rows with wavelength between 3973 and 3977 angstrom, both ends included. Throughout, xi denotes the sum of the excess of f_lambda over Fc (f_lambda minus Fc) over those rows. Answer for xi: -1.5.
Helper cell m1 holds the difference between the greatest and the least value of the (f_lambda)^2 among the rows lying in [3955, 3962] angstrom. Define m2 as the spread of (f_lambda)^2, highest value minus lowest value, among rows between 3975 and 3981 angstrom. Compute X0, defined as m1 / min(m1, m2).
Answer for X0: 2.2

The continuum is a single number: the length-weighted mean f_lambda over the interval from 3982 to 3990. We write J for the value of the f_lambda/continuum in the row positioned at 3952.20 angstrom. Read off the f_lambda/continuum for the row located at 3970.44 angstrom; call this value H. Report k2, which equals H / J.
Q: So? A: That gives 0.98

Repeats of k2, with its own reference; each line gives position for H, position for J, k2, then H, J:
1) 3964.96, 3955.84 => 0.99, 1.045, 1.05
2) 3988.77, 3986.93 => 0.99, 0.996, 1.00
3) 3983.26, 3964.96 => 0.96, 1.004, 1.04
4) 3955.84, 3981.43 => 1.04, 1.053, 1.01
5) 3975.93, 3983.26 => 1.00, 1.008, 1.00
